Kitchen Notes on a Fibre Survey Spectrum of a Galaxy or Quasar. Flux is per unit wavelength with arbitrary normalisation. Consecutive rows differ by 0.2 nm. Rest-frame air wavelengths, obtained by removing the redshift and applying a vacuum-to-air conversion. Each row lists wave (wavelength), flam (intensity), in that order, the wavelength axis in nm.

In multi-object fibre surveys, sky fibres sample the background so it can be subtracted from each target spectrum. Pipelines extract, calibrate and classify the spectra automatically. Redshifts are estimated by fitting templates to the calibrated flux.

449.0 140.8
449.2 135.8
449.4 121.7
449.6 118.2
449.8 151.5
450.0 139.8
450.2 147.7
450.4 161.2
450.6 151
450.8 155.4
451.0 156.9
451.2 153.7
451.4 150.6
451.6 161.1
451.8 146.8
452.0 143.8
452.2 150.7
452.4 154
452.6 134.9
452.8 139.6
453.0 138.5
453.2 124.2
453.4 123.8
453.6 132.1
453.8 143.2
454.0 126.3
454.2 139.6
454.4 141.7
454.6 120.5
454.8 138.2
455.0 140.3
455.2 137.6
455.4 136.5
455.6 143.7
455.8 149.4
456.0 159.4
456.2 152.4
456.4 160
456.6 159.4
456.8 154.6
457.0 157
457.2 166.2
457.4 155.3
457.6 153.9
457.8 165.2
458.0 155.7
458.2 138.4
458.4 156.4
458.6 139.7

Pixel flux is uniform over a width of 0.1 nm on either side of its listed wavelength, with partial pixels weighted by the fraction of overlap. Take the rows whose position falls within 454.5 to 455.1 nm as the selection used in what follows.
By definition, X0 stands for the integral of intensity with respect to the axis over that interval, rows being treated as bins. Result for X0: 80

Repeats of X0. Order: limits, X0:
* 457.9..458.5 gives 90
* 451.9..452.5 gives 90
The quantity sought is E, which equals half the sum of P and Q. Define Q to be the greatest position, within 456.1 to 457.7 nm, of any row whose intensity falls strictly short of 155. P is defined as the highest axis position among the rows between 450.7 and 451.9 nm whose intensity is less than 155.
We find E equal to 454.70 nm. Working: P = 451.8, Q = 457.6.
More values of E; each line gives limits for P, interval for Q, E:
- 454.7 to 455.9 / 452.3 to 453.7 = 454.70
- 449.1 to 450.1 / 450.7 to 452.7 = 451.30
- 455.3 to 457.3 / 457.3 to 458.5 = 457.50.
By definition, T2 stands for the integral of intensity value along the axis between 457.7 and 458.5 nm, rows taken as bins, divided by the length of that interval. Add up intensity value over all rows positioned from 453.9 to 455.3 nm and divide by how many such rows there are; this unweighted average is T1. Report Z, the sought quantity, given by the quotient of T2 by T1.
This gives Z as 1.14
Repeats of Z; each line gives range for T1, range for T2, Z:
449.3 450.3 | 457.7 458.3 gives 1.13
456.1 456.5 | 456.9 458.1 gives 1.02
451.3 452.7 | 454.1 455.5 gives 0.92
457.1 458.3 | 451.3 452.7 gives 0.96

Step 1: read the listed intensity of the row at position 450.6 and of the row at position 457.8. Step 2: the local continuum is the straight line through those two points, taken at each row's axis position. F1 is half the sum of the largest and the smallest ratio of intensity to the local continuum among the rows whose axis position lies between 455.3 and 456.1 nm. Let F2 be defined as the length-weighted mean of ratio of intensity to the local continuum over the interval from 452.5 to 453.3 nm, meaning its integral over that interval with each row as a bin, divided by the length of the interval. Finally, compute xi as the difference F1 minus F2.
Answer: 0.05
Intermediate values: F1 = 0.92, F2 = 0.864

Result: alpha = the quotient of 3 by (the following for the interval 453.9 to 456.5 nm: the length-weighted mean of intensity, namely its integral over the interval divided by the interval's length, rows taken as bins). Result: 0.0211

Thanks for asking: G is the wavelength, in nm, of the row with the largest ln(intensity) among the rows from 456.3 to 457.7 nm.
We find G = 457.2 nm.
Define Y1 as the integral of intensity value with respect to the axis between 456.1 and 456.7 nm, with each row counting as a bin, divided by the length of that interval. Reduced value 157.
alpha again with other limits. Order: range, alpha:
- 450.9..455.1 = 0.0213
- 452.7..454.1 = 0.0226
